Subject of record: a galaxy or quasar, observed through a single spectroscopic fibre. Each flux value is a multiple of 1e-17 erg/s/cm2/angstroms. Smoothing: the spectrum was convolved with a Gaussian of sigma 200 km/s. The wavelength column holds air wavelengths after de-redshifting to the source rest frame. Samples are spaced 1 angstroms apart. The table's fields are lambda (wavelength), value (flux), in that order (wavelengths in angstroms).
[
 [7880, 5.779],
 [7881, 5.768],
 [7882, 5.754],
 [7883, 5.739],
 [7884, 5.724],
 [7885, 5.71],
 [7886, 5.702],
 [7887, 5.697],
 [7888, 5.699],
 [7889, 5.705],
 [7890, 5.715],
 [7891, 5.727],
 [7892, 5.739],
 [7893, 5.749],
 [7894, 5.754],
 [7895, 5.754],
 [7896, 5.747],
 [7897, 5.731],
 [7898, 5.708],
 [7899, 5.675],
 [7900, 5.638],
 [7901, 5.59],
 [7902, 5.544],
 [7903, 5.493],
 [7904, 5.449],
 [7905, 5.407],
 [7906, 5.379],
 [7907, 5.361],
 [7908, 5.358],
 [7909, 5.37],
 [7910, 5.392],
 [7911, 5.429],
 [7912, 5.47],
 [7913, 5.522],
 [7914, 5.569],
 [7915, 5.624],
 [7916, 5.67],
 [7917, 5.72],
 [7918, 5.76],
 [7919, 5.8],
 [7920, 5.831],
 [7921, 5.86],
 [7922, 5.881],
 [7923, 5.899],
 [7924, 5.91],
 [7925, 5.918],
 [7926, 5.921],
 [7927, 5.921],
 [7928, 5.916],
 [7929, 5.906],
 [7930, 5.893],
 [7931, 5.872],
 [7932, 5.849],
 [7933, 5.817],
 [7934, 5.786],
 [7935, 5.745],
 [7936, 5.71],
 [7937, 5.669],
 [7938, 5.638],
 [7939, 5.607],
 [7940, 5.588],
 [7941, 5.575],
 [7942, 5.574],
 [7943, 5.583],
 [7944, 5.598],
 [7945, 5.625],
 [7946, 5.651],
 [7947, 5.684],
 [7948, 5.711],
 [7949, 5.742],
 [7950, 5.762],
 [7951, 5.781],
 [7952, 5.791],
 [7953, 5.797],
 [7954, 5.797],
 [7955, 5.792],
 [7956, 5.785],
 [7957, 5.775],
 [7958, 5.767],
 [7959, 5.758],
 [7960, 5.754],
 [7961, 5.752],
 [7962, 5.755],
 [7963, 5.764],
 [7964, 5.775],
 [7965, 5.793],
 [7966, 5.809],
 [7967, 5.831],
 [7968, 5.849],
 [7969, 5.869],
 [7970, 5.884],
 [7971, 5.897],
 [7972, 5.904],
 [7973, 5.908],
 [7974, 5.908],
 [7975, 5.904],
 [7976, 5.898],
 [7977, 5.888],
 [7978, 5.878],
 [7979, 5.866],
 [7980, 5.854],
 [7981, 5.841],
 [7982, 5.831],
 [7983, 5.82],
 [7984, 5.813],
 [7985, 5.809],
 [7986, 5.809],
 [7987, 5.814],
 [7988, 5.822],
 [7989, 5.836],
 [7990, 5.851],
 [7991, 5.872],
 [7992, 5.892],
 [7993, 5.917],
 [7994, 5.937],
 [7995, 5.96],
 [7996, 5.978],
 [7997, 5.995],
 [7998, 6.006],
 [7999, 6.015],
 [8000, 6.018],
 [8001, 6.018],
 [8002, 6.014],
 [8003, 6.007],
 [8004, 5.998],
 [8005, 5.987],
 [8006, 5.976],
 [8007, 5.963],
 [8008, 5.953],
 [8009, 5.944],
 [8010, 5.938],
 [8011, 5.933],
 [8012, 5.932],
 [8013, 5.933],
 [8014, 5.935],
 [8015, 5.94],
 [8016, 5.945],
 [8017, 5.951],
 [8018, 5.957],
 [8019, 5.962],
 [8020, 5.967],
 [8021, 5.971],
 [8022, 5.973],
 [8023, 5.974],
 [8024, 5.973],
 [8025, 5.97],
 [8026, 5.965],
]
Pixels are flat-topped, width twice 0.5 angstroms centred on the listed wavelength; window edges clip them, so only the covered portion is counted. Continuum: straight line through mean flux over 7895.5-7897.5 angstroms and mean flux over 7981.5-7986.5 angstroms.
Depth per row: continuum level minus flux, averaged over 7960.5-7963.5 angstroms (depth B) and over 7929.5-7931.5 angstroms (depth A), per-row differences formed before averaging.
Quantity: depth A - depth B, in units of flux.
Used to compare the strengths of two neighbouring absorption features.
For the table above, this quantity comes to -0.15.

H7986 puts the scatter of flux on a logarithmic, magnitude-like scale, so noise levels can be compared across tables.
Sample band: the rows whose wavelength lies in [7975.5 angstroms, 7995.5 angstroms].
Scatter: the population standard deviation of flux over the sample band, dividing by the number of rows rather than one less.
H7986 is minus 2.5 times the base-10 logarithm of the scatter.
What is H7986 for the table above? 3.4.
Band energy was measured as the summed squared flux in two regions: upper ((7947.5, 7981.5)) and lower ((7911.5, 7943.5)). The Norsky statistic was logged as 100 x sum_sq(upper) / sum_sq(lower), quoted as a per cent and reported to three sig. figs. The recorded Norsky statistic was 109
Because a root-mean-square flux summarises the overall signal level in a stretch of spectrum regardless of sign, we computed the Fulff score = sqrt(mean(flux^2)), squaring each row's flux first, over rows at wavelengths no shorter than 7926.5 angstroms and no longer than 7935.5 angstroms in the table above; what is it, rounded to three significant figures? 5.86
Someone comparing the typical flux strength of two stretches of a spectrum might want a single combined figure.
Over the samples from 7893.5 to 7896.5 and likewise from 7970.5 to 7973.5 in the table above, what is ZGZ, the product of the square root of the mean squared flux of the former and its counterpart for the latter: 34.0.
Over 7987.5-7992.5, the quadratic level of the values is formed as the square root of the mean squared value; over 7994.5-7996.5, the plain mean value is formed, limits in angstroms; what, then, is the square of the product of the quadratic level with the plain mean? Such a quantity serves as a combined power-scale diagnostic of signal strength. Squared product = 1221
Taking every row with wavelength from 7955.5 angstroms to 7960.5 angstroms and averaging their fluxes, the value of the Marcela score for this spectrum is 5.77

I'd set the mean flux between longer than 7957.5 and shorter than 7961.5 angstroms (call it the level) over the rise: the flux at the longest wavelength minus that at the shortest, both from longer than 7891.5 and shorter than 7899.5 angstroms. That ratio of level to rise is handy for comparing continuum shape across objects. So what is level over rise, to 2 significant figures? -90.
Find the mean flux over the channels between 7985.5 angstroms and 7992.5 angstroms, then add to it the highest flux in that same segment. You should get 11.7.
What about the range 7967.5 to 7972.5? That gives 11.8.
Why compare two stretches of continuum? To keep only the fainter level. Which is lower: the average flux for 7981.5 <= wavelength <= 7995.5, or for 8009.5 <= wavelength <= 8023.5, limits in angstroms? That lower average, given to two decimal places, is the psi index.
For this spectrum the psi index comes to 5.86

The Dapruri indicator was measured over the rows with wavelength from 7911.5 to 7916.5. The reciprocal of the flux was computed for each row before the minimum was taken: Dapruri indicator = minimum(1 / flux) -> 0.176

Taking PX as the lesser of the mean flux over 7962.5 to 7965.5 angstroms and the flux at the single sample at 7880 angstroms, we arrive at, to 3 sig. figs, 5.78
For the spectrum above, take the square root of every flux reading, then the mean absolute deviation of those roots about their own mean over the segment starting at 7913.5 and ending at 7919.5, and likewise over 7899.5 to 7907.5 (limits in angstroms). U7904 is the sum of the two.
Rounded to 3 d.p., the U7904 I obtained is 0.032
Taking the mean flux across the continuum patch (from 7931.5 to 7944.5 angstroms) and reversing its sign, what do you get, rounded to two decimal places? -5.67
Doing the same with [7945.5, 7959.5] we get -5.76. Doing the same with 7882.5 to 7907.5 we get -5.65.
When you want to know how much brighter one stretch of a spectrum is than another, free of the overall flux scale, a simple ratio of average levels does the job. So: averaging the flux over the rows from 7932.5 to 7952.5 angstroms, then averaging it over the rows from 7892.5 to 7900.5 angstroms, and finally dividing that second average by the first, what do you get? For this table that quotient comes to 1.01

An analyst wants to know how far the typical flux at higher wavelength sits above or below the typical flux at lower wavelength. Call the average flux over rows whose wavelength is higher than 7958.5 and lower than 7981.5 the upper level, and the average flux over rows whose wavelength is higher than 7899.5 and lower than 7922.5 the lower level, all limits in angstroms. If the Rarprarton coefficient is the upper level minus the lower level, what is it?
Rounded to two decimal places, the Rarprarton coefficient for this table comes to 0.27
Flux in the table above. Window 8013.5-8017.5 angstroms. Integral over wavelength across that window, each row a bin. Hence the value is 23.77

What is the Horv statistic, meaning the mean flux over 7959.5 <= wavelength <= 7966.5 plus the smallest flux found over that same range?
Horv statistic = 11.5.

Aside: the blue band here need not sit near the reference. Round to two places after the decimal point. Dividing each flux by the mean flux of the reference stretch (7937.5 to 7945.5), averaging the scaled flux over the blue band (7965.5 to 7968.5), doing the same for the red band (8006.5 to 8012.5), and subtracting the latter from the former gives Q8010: -0.02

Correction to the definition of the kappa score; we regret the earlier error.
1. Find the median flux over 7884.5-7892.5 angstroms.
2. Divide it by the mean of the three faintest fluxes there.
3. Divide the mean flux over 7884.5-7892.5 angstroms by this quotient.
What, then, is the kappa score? 5.70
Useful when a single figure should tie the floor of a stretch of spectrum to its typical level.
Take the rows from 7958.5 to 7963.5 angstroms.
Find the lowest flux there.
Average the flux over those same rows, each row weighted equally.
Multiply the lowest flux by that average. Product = 33.1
